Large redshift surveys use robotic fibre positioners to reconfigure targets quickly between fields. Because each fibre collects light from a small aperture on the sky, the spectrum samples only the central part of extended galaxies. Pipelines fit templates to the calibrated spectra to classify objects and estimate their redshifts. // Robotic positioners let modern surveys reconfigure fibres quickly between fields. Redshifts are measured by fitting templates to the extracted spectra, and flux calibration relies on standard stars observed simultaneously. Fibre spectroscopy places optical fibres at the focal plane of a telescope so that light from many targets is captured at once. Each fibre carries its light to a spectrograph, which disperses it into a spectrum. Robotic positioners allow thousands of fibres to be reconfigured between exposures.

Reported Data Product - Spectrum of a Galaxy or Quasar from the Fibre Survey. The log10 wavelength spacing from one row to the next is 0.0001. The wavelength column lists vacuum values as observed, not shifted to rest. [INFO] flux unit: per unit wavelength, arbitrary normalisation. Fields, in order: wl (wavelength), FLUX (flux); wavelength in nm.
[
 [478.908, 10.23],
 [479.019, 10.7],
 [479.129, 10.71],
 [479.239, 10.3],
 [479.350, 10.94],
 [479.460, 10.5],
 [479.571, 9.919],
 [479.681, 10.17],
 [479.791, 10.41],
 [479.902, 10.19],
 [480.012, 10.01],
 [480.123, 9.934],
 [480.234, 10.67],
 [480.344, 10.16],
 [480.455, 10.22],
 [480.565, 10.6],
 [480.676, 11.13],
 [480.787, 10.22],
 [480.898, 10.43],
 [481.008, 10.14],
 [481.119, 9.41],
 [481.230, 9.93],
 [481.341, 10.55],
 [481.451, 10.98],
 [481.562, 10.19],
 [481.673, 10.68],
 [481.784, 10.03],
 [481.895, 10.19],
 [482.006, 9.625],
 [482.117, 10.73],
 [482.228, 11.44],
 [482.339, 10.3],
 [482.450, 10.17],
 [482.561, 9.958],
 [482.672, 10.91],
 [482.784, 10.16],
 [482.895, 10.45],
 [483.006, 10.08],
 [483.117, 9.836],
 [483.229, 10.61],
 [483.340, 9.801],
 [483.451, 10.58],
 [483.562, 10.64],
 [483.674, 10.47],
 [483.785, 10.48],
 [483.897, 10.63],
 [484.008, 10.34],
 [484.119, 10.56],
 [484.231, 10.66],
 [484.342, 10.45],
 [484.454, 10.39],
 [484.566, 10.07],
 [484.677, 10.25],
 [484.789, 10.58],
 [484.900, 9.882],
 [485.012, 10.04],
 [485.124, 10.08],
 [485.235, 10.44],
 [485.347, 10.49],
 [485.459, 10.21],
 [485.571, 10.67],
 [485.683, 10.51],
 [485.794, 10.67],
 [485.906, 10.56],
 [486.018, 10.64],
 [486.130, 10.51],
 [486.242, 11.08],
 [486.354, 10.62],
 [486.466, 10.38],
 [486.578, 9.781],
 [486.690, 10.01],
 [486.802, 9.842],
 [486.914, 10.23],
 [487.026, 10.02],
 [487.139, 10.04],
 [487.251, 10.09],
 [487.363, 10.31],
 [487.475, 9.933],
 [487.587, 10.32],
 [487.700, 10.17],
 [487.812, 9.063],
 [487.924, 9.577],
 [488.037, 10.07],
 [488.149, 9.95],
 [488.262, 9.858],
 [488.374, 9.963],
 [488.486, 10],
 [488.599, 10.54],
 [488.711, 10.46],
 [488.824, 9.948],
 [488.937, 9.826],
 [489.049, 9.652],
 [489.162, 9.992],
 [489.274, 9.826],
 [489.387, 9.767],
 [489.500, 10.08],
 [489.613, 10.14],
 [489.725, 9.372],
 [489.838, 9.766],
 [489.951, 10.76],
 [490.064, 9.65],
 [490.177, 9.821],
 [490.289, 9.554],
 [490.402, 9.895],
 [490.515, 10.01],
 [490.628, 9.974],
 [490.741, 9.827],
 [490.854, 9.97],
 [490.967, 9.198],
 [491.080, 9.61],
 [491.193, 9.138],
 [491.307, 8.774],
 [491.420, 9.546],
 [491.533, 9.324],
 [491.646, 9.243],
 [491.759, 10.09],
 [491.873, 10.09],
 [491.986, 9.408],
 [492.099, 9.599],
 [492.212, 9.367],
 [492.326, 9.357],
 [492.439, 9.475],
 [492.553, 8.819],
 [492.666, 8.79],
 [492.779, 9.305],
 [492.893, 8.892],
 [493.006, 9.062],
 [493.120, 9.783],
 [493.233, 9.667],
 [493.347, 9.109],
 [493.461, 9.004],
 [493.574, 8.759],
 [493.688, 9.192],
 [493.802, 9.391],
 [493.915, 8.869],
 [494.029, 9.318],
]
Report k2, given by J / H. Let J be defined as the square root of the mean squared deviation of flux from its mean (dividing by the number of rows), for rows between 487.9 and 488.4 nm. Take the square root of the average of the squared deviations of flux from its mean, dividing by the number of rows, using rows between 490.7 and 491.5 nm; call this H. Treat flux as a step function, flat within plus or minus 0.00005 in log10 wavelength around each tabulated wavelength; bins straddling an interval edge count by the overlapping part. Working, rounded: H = 0.39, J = 0.17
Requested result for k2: 0.4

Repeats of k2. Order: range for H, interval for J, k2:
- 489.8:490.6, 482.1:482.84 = 1.3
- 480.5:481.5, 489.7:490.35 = 0.9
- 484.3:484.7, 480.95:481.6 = 3.3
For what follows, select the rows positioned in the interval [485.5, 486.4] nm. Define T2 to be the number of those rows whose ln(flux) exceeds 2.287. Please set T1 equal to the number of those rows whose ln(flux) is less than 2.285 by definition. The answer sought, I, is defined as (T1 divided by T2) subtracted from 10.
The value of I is 10.0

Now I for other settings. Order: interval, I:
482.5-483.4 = 9.8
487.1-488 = 9.7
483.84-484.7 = 10.0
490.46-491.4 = 8.7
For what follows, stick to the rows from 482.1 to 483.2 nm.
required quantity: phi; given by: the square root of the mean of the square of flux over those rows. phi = 10.4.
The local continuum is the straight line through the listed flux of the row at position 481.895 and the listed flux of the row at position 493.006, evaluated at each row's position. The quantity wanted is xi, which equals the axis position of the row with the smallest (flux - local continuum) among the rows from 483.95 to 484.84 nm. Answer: 484.566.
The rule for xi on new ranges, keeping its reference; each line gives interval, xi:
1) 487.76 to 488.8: 487.812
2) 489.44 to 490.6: 489.725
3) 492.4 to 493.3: 492.666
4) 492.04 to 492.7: 492.666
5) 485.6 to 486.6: 486.578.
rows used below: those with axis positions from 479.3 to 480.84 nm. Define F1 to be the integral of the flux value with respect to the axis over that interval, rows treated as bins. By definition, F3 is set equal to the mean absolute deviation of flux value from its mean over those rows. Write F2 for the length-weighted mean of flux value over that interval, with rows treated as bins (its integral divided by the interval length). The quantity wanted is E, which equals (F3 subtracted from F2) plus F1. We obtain 26.0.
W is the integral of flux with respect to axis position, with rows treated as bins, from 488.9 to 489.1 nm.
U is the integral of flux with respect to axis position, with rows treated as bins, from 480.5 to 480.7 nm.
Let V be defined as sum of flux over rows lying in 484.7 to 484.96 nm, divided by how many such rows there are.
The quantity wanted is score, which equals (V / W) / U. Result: 2.42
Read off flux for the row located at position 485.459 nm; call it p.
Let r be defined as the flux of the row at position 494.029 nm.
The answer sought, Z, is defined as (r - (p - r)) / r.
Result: 0.90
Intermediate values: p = 10.21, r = 9.318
